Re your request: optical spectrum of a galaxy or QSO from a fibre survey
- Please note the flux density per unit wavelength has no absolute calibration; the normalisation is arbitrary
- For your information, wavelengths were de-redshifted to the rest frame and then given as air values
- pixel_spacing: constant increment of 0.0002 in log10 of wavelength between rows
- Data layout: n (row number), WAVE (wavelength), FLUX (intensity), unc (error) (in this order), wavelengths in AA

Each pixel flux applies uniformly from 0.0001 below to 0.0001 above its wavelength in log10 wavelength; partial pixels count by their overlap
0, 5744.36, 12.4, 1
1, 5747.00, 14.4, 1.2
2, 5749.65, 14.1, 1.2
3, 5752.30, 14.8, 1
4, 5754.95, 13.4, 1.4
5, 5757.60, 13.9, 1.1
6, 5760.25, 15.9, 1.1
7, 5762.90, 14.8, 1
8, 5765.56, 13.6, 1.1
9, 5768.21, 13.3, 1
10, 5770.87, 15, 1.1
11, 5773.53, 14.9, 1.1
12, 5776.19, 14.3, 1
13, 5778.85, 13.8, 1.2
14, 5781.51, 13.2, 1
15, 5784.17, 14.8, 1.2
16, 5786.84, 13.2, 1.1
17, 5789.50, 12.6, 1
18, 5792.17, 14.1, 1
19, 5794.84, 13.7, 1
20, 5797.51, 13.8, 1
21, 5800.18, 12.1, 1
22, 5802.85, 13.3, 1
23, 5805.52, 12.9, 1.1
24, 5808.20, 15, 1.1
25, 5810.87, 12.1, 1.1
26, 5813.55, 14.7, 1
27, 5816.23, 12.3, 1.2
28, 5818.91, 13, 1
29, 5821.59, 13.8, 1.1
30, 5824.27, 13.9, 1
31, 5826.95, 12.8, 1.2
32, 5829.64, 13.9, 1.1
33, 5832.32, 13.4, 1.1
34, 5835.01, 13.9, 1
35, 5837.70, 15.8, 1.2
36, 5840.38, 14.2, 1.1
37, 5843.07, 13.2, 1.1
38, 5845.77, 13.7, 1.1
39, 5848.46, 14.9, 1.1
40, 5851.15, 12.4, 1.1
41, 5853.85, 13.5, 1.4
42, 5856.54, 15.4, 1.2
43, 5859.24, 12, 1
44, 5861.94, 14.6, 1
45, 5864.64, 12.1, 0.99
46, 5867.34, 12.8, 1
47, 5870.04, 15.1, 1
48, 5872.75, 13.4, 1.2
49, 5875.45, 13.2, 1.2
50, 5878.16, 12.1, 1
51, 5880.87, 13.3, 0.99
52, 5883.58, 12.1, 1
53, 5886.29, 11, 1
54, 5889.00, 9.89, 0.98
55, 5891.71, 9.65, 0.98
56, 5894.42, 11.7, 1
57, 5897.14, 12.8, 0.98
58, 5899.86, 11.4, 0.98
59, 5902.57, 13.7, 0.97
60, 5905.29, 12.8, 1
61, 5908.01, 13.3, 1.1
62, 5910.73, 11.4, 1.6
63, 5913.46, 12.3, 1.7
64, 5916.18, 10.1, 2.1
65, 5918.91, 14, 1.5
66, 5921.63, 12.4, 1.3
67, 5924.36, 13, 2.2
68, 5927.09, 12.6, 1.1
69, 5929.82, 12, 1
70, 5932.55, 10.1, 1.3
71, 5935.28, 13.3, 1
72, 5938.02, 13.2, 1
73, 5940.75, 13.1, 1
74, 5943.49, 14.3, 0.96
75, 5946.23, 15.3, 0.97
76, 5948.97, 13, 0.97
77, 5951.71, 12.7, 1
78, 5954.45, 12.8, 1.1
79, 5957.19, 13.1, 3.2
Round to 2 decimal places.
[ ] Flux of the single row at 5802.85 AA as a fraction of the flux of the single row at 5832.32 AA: 0.99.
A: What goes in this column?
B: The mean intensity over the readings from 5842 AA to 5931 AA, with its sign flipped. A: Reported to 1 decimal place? -12.7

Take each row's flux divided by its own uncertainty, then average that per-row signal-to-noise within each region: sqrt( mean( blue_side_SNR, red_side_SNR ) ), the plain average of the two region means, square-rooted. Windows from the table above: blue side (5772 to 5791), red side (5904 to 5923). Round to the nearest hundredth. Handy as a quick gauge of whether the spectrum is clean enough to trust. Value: 3.30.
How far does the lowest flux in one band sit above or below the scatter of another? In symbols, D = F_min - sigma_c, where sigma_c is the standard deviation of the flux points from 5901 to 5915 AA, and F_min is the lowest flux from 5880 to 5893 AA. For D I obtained 8.8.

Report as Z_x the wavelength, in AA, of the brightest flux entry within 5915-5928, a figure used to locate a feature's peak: 5918.91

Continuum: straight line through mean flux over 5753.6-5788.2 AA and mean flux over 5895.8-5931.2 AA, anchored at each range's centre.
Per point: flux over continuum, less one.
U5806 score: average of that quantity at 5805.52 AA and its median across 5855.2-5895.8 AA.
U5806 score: -0.06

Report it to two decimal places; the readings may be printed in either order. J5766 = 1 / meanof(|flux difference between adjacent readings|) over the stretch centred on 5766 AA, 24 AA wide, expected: 1.07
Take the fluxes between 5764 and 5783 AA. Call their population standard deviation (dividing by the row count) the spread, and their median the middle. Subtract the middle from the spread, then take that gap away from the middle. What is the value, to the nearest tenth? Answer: 26.9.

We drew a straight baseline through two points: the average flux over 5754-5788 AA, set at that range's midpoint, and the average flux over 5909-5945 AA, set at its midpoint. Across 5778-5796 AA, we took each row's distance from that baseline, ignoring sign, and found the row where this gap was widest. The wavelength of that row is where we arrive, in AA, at 5789.50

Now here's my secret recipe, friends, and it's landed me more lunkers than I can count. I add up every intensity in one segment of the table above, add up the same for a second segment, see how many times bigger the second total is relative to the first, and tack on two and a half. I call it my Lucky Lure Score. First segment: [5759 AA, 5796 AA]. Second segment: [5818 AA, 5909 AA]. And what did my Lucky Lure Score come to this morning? 4.8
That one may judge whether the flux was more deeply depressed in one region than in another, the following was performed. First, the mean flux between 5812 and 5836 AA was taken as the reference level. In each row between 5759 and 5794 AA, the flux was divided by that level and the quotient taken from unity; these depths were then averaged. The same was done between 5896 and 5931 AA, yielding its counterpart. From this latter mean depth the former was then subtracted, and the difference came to 0.123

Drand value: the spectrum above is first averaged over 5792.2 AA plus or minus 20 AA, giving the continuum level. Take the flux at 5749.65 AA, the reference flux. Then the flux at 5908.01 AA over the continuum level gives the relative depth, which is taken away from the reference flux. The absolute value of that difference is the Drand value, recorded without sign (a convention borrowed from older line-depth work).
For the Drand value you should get 13.1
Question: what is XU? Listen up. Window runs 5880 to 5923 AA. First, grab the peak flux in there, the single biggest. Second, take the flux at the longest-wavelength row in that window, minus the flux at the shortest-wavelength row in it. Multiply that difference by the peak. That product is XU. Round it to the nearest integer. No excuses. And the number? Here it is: -13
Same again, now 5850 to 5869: 6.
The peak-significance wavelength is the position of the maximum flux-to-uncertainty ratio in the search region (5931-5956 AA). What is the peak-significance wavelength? 5946.23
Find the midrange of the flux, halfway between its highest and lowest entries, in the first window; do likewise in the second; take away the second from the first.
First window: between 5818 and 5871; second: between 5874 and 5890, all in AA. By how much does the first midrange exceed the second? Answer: 2.3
